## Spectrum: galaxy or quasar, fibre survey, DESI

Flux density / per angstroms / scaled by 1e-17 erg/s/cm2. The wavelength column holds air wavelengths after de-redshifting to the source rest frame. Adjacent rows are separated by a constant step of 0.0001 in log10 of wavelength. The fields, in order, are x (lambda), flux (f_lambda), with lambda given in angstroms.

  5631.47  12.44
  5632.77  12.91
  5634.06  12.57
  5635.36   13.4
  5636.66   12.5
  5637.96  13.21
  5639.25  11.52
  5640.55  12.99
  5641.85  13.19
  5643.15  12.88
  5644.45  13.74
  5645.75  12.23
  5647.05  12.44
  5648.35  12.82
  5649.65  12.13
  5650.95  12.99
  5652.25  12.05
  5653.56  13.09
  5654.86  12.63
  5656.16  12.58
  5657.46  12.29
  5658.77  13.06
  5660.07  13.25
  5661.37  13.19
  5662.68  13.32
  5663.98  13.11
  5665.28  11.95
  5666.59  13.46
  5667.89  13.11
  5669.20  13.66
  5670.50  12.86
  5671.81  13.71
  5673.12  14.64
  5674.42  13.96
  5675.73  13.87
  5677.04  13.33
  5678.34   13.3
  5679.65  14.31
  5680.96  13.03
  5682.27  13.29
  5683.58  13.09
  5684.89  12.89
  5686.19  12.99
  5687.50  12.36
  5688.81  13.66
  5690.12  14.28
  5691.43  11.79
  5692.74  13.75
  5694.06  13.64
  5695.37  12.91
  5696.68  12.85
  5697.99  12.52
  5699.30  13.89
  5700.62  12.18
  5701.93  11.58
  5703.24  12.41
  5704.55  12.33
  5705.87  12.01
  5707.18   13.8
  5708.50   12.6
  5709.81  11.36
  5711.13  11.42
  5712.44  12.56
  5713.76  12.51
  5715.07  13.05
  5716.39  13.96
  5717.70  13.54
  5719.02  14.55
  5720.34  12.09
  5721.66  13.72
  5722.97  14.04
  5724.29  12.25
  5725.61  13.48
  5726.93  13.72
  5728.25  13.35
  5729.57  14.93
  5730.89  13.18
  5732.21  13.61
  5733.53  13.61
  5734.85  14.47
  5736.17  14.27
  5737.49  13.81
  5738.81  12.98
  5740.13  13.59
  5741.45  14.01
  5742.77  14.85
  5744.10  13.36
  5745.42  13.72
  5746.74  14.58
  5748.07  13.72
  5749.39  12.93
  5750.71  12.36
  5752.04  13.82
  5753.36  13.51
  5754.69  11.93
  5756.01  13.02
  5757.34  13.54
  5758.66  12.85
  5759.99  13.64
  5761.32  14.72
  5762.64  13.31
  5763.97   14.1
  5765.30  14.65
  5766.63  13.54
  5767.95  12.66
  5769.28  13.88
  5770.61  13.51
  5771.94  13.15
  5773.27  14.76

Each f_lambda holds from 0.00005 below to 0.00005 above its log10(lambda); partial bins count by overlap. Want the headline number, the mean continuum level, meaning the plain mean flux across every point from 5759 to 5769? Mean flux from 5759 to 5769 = 13.8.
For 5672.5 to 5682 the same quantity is 13.8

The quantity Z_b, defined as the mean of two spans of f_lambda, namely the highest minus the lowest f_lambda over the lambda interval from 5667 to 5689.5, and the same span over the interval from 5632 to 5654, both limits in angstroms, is 2.25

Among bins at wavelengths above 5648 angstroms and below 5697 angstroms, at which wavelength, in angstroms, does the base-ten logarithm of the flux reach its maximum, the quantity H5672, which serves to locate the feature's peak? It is 5673.12 angstroms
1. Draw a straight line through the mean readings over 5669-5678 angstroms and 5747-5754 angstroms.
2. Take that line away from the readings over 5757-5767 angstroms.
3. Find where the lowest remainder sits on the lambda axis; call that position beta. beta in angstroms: 5758.66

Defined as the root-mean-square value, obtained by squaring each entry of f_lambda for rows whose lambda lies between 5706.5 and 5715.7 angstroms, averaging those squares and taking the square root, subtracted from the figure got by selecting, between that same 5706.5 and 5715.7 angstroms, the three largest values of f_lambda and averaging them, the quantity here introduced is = 0.65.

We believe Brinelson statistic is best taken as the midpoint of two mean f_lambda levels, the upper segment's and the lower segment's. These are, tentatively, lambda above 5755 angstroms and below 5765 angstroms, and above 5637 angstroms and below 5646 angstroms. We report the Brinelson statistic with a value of 13.21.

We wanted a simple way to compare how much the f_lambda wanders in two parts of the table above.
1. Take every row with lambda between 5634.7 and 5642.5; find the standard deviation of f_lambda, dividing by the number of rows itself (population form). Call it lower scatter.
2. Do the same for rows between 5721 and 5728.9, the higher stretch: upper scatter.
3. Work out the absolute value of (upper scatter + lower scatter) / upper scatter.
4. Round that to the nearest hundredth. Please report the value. 2.12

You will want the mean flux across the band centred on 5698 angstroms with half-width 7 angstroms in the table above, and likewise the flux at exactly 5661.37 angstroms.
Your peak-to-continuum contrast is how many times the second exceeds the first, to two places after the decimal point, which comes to 1.04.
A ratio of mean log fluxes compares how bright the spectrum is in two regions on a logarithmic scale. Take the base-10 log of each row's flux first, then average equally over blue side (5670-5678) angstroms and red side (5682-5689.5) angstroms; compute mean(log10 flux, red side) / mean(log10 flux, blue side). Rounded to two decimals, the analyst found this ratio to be 0.98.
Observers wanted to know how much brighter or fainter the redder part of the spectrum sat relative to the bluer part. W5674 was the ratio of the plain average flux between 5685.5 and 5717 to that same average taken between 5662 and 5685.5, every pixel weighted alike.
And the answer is 0.95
